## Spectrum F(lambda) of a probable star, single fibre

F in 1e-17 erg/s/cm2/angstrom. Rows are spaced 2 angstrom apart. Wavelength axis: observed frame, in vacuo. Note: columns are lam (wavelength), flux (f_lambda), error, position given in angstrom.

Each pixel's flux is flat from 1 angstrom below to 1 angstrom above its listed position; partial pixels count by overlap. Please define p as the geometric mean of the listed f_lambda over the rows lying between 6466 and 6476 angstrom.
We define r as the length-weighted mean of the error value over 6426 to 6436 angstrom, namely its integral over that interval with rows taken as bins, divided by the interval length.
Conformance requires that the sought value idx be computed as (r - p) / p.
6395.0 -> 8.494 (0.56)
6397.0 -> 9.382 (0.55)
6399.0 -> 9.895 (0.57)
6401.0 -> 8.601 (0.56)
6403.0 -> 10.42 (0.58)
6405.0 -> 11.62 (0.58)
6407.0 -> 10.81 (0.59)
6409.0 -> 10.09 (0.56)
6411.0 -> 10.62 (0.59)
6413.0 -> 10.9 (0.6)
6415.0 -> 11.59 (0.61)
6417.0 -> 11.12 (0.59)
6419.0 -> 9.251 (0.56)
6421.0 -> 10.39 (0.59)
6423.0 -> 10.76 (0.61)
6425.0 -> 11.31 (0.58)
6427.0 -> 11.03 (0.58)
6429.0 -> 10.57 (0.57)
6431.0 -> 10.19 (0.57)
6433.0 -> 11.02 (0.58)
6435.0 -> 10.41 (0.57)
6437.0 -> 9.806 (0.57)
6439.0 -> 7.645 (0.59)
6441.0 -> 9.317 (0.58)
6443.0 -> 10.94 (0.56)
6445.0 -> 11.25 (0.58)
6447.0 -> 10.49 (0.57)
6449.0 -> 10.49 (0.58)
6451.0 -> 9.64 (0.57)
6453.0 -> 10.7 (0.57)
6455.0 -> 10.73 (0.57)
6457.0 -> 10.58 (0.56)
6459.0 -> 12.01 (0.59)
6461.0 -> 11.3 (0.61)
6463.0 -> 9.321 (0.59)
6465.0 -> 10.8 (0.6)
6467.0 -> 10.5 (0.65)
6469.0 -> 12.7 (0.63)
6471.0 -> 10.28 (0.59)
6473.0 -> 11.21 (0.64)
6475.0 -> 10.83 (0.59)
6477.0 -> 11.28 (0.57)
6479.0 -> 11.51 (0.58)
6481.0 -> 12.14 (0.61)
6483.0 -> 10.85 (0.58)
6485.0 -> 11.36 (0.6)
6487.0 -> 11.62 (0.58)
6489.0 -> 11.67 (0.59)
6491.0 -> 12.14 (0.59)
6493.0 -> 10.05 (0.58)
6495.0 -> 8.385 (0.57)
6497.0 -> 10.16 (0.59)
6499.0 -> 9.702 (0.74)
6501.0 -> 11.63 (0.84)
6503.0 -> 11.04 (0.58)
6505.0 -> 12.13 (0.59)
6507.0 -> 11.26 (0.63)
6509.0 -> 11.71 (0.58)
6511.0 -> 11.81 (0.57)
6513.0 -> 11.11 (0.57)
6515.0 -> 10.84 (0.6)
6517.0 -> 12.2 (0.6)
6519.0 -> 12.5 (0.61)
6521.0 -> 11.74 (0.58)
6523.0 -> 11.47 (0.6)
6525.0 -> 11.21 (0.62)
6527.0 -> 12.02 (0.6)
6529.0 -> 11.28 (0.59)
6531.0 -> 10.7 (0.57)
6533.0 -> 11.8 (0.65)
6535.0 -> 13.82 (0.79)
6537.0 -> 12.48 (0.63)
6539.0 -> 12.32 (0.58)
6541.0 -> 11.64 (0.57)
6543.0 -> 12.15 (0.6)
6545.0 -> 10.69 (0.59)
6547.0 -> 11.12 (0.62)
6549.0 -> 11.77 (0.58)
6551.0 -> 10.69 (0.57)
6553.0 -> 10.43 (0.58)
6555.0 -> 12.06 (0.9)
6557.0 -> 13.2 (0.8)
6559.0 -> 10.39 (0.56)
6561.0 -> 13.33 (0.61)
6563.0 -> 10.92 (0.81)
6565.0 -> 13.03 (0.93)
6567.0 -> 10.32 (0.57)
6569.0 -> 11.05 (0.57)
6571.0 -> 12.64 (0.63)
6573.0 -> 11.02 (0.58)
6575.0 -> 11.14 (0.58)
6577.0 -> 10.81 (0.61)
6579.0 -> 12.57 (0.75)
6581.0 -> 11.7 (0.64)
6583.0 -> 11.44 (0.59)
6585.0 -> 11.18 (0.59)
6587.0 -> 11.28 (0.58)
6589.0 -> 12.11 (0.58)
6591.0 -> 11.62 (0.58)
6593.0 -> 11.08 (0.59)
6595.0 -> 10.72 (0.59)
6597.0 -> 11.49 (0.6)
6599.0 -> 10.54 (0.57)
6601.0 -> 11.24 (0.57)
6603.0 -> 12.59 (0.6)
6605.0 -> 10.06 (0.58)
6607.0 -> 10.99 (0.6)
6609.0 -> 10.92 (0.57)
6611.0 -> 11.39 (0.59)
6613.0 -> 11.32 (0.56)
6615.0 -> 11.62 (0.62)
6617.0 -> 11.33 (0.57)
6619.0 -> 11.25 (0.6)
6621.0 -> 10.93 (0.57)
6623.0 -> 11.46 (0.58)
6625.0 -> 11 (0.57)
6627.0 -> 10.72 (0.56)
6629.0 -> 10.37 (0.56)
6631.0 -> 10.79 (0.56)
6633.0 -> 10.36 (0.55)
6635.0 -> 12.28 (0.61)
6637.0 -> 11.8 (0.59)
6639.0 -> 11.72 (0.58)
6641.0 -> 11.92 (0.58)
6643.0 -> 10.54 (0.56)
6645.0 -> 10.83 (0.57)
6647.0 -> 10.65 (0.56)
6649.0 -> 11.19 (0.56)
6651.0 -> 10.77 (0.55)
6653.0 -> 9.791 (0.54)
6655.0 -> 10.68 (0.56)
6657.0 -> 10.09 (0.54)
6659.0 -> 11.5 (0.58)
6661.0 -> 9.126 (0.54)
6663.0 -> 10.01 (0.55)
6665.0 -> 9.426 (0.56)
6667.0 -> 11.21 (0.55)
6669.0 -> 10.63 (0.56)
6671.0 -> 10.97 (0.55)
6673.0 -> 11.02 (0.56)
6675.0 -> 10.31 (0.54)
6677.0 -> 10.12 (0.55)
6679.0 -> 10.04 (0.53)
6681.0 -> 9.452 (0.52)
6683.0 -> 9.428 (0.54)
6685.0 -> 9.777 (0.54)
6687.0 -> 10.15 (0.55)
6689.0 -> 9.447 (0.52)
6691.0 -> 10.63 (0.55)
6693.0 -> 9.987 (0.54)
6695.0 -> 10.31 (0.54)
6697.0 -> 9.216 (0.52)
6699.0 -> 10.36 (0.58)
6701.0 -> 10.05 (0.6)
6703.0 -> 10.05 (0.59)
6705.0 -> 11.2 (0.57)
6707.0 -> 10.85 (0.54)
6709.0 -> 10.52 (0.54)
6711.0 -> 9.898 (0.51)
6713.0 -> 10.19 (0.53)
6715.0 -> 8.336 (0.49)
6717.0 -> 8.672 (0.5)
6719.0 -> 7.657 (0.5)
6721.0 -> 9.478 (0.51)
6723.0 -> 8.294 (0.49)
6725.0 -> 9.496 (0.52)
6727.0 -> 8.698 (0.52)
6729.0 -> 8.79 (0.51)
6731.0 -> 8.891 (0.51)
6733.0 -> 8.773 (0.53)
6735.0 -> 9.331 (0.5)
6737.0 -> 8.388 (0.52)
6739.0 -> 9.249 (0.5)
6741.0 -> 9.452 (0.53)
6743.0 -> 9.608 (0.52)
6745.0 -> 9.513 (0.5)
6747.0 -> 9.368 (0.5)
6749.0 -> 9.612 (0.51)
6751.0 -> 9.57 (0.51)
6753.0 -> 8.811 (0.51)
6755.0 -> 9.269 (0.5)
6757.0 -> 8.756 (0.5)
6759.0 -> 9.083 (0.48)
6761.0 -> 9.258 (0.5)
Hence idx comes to -0.948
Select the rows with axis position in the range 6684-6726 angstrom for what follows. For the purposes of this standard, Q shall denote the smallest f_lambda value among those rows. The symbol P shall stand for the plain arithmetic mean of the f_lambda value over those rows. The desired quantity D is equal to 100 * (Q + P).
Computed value 1740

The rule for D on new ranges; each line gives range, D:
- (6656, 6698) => 1926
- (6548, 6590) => 2190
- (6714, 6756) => 1667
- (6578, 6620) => 2141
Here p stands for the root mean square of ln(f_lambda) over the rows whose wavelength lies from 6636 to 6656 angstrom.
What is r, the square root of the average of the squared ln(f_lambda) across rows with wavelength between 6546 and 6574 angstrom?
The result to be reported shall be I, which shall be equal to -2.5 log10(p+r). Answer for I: -1.71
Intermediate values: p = 2.40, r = 2.45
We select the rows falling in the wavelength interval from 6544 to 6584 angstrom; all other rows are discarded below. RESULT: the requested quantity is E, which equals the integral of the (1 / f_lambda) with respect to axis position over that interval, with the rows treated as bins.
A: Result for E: 3.50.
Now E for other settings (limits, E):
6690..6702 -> 1.19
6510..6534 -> 2.08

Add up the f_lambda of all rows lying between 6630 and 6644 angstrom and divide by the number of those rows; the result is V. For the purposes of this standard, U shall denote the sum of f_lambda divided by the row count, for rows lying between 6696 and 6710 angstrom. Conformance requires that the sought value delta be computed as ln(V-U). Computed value 0.0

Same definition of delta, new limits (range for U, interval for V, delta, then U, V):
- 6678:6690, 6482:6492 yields 0.6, 9.7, 11.53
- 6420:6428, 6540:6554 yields -1.1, 10.9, 11.21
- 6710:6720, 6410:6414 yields 0.6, 9.0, 10.76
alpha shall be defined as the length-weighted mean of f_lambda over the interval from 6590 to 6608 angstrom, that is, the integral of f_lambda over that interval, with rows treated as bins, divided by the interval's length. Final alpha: 11.1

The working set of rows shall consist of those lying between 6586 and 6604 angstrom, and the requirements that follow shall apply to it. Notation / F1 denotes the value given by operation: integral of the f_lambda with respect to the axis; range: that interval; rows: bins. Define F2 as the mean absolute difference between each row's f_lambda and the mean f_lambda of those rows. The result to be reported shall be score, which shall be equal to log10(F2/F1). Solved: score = -2.63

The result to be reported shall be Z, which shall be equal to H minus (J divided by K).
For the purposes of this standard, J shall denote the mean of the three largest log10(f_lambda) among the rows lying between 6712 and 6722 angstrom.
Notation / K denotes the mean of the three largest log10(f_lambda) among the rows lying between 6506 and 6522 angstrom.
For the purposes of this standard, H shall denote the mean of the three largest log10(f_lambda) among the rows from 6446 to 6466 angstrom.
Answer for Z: 0.157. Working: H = 1.06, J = 0.97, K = 1.09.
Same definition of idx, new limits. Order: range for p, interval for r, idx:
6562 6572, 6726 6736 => -0.955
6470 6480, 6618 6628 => -0.948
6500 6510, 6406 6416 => -0.949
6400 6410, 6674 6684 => -0.948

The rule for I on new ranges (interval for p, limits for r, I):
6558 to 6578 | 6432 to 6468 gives -1.70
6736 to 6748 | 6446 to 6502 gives -1.66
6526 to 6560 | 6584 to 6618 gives -1.72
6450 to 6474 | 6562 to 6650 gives -1.70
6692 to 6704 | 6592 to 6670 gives -1.68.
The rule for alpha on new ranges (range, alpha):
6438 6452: 10.0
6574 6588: 11.4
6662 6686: 10.2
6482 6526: 11.2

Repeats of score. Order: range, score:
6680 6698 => -2.65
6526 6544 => -2.56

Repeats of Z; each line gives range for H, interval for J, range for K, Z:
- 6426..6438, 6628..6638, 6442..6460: 0.029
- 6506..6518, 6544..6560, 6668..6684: 0.023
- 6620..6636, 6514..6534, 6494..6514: 0.051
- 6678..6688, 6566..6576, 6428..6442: -0.036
